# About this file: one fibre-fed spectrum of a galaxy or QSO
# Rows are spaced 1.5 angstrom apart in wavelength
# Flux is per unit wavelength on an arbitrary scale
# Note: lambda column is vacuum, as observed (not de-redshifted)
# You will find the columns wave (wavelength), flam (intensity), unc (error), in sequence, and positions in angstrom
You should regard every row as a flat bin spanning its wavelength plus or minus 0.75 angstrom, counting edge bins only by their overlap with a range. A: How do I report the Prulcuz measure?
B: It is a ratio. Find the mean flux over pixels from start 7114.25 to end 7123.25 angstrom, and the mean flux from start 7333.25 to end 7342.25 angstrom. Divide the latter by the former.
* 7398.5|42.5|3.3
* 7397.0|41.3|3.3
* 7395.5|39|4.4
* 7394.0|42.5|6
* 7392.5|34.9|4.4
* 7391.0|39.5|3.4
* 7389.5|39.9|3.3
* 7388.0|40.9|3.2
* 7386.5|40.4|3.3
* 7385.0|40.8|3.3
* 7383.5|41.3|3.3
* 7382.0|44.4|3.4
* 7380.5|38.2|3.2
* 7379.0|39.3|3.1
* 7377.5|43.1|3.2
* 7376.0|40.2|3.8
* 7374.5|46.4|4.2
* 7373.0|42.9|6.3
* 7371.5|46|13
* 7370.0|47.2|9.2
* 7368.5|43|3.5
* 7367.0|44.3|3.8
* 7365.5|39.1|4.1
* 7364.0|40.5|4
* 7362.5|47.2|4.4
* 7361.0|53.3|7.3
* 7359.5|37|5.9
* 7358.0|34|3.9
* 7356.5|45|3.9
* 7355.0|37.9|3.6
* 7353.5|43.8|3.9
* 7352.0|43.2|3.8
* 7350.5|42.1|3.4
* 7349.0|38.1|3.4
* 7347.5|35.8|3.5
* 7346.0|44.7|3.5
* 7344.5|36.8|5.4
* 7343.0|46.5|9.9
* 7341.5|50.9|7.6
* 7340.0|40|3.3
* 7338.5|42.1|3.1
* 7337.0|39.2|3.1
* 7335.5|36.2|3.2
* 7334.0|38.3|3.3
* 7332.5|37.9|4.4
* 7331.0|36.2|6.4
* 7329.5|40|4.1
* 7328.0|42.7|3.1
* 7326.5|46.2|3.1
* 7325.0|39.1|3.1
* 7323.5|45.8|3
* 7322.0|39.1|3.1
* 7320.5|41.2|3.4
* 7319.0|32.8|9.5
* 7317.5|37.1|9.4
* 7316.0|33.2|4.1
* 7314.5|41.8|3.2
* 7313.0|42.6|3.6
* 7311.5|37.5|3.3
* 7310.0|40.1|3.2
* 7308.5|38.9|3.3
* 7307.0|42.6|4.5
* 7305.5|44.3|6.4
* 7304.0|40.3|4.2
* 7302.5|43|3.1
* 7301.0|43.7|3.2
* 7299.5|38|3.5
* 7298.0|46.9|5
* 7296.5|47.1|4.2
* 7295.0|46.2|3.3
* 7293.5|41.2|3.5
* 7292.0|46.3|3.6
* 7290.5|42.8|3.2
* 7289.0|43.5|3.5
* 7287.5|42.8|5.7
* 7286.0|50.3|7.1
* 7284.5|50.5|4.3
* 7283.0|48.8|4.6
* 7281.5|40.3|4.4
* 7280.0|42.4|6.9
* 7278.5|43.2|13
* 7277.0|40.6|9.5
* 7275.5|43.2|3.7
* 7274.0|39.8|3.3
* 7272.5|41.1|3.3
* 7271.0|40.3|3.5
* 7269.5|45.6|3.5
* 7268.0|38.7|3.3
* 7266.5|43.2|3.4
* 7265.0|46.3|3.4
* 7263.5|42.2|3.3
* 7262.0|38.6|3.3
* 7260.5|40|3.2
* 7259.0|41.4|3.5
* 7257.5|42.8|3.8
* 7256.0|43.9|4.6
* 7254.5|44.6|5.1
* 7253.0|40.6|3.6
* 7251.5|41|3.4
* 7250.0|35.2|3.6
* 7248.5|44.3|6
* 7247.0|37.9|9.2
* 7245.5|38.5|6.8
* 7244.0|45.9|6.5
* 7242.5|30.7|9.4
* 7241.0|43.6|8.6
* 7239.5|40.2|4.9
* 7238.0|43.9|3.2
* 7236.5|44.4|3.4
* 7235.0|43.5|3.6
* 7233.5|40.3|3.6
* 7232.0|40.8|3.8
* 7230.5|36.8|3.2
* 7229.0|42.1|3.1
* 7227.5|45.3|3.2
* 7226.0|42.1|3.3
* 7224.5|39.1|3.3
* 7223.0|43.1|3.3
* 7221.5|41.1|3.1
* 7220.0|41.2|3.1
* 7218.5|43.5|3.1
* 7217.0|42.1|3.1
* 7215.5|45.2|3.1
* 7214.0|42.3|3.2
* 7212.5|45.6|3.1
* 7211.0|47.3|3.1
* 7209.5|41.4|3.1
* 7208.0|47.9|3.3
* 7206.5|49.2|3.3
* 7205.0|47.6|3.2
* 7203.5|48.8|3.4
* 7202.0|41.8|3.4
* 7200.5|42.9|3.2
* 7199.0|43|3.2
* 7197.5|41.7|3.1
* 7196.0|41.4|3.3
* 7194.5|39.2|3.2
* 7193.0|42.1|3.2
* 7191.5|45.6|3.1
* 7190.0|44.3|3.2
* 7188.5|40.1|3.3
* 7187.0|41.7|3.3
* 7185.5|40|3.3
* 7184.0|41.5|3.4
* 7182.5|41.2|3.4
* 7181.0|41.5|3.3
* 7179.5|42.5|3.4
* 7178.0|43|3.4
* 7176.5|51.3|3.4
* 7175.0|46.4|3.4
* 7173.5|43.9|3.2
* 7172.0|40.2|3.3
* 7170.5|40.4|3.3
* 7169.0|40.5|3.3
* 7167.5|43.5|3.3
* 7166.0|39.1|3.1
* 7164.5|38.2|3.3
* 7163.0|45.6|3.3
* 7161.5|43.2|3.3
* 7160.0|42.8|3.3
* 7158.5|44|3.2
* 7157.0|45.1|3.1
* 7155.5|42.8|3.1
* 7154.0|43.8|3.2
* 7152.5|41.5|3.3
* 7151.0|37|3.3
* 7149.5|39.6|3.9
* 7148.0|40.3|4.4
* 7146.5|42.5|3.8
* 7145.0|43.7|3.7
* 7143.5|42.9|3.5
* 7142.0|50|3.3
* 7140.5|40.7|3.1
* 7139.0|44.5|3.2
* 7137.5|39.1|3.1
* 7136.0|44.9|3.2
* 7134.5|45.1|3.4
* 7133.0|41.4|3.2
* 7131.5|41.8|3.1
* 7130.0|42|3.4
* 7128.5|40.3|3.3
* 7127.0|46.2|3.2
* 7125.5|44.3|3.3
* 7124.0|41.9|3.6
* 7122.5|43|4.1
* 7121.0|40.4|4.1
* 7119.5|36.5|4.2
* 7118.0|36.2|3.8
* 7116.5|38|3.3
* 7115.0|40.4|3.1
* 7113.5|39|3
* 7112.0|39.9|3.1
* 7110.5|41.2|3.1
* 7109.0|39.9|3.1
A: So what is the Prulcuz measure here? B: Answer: 1.05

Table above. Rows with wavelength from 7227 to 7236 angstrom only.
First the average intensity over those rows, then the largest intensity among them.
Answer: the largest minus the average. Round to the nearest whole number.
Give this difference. 4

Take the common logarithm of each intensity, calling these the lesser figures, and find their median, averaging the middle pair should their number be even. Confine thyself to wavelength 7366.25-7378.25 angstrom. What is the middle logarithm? 1.640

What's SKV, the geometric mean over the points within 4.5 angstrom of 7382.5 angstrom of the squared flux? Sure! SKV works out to 1656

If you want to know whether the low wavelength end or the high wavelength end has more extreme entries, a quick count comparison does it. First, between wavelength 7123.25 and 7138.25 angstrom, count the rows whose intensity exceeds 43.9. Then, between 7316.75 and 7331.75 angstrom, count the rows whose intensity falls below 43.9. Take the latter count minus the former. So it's 4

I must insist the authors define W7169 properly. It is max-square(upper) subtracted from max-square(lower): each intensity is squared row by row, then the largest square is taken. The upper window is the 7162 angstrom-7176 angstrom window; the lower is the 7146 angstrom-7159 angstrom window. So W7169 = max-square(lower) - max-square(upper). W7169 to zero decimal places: -119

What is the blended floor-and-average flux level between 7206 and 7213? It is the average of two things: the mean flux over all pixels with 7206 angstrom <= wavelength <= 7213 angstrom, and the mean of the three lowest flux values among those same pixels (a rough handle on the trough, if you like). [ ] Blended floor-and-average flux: 45.5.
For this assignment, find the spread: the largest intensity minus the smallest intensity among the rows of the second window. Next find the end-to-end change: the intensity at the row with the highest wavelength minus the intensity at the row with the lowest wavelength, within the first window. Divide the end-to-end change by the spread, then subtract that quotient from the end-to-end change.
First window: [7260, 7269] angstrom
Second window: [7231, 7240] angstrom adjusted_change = -1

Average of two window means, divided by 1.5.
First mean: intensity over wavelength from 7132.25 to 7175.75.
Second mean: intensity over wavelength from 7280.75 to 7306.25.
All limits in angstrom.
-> 29.0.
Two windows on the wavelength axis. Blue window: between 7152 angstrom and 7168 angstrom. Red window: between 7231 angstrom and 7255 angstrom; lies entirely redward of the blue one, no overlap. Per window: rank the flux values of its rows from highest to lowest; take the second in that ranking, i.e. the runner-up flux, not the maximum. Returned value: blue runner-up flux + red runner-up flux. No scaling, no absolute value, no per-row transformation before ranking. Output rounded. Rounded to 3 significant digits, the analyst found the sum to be 89.7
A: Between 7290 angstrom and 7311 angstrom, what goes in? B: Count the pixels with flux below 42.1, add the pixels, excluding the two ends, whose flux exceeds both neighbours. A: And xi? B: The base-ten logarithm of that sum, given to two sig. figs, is 0.95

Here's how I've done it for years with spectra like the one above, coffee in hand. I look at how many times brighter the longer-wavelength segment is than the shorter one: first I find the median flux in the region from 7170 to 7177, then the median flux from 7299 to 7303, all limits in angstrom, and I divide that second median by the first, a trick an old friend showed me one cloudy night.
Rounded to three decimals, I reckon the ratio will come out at 0.979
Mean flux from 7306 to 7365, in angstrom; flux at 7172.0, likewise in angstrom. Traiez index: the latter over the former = 0.99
